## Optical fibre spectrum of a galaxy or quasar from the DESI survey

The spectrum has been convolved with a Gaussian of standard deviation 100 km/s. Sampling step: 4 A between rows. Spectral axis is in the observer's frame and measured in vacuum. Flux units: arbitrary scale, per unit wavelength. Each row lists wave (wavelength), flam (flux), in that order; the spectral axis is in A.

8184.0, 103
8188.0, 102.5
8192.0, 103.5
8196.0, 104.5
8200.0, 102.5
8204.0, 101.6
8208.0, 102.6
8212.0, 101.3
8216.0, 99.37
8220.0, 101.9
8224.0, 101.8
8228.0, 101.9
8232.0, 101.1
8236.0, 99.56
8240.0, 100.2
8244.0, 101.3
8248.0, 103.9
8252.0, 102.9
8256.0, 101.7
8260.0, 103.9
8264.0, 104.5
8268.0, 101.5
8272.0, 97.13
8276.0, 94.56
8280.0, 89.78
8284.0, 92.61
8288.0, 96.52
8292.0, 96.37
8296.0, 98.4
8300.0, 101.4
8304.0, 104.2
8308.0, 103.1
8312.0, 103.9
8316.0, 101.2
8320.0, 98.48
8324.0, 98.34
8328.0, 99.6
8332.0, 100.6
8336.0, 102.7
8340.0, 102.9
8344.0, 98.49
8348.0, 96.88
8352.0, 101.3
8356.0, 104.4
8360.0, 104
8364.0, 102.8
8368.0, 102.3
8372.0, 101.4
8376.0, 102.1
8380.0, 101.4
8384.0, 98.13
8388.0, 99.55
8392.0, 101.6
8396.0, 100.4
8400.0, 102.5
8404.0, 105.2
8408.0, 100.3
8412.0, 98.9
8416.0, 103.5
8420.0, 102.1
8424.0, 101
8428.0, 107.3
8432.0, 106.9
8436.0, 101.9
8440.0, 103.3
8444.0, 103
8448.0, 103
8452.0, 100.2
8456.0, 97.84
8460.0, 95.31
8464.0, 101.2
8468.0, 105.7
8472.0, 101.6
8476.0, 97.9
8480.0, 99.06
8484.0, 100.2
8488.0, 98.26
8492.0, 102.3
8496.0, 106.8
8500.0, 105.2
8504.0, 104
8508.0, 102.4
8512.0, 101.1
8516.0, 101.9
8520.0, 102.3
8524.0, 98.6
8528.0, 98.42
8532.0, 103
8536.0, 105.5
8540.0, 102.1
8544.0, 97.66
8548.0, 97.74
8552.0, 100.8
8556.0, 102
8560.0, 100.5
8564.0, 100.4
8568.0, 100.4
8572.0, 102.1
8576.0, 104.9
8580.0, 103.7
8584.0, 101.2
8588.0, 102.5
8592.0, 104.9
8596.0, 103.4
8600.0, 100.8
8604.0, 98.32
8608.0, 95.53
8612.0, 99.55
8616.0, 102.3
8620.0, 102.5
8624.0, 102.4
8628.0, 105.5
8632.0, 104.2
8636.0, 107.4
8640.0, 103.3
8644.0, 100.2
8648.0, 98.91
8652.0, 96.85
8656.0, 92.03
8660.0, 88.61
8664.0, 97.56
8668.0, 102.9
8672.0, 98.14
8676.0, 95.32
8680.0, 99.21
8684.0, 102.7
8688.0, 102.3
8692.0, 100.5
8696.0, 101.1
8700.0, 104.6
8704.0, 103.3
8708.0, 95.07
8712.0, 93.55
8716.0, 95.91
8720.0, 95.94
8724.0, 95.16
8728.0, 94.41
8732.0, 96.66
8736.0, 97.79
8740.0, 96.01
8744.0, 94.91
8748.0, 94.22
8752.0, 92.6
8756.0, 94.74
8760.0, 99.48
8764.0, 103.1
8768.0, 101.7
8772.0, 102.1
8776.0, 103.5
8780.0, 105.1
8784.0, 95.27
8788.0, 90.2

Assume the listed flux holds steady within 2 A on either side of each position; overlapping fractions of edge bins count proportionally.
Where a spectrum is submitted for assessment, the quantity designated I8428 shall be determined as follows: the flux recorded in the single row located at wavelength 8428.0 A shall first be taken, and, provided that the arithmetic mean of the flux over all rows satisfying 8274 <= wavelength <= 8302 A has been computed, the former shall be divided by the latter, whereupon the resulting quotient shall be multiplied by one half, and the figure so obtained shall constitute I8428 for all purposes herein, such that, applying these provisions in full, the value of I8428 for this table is 0.561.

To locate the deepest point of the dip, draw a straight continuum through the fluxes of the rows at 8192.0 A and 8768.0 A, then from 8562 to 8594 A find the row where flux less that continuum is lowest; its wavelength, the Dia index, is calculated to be 8564.0 A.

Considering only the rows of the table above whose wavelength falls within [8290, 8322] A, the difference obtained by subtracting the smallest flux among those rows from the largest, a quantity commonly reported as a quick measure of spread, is 7.8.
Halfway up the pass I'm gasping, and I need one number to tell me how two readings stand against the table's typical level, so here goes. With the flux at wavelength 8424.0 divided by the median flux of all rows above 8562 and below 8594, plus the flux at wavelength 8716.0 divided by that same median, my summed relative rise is 1.92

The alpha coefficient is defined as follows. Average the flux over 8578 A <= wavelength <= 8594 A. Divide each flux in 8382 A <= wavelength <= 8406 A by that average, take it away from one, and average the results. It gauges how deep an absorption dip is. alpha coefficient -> 0.018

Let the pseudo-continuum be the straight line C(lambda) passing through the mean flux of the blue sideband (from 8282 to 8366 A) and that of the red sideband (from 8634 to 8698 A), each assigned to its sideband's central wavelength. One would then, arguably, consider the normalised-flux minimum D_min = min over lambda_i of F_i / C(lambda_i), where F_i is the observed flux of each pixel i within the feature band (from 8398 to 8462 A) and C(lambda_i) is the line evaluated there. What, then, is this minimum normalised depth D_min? 0.954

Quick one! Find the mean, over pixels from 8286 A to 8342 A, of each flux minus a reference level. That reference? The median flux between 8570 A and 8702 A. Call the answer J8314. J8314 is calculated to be -1.5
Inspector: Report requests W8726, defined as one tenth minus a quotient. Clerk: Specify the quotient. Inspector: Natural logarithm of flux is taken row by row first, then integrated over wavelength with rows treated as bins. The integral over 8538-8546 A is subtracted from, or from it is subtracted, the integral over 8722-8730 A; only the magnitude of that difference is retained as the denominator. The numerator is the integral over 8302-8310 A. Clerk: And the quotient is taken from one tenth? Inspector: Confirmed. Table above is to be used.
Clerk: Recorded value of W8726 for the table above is -89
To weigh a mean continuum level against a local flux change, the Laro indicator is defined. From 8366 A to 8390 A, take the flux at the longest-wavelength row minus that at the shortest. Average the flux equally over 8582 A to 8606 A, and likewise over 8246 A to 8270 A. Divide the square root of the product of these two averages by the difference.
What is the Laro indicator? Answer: -37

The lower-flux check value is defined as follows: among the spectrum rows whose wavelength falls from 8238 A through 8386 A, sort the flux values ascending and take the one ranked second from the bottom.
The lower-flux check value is 92.61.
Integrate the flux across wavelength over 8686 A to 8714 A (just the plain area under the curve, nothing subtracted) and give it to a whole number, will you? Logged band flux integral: 2802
